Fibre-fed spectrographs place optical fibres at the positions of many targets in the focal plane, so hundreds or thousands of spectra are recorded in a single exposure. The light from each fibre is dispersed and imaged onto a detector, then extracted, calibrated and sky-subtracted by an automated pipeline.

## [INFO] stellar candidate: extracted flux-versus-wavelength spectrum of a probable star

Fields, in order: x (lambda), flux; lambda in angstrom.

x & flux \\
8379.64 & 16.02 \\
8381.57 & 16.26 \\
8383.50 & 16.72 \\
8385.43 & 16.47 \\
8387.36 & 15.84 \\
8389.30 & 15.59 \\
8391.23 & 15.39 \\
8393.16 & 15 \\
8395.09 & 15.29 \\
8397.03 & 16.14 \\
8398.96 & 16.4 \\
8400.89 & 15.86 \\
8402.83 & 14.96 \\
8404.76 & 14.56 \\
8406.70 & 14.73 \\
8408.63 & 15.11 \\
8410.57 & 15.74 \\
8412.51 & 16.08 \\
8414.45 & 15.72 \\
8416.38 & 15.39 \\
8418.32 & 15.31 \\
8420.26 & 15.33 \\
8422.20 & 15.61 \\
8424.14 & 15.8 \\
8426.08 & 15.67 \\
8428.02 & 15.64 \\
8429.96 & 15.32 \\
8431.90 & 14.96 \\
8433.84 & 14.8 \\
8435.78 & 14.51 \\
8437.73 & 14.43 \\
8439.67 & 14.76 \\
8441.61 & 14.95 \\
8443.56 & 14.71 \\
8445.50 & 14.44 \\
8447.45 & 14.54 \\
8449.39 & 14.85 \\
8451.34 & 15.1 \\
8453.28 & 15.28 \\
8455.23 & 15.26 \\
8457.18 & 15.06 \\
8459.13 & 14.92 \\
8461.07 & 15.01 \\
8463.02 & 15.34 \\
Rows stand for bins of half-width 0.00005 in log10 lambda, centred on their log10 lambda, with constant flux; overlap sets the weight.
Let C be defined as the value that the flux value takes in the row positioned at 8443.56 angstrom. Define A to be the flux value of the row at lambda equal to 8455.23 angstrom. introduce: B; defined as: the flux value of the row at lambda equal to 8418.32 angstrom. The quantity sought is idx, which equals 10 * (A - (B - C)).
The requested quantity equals 147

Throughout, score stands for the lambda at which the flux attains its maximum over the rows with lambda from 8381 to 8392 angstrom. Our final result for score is 8383.50 angstrom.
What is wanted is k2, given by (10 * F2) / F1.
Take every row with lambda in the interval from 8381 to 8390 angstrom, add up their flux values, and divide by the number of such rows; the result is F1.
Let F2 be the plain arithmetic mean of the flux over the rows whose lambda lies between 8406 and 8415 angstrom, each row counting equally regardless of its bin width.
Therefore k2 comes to 9.57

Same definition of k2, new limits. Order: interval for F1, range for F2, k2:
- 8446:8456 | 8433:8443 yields 9.79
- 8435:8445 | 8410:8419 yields 10.67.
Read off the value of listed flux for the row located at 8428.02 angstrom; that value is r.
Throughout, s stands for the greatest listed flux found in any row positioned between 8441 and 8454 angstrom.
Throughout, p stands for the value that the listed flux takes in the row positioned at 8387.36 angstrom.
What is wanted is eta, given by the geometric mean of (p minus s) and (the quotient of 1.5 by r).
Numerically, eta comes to 0.23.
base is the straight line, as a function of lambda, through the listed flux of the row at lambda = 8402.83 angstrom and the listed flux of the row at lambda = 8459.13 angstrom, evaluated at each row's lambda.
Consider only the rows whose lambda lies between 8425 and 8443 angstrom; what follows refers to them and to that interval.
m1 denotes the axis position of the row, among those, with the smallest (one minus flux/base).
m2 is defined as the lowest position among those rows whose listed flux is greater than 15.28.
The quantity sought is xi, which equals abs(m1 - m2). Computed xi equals 0.0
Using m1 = 8426.08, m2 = 8426.08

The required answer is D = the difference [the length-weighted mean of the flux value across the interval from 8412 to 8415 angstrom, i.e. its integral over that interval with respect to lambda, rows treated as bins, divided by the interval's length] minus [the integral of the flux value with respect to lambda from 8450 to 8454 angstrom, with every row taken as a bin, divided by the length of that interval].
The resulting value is 0.7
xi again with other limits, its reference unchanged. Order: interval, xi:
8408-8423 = 1.9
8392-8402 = 3.9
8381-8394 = 1.9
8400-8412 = 0.0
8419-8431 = 3.9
